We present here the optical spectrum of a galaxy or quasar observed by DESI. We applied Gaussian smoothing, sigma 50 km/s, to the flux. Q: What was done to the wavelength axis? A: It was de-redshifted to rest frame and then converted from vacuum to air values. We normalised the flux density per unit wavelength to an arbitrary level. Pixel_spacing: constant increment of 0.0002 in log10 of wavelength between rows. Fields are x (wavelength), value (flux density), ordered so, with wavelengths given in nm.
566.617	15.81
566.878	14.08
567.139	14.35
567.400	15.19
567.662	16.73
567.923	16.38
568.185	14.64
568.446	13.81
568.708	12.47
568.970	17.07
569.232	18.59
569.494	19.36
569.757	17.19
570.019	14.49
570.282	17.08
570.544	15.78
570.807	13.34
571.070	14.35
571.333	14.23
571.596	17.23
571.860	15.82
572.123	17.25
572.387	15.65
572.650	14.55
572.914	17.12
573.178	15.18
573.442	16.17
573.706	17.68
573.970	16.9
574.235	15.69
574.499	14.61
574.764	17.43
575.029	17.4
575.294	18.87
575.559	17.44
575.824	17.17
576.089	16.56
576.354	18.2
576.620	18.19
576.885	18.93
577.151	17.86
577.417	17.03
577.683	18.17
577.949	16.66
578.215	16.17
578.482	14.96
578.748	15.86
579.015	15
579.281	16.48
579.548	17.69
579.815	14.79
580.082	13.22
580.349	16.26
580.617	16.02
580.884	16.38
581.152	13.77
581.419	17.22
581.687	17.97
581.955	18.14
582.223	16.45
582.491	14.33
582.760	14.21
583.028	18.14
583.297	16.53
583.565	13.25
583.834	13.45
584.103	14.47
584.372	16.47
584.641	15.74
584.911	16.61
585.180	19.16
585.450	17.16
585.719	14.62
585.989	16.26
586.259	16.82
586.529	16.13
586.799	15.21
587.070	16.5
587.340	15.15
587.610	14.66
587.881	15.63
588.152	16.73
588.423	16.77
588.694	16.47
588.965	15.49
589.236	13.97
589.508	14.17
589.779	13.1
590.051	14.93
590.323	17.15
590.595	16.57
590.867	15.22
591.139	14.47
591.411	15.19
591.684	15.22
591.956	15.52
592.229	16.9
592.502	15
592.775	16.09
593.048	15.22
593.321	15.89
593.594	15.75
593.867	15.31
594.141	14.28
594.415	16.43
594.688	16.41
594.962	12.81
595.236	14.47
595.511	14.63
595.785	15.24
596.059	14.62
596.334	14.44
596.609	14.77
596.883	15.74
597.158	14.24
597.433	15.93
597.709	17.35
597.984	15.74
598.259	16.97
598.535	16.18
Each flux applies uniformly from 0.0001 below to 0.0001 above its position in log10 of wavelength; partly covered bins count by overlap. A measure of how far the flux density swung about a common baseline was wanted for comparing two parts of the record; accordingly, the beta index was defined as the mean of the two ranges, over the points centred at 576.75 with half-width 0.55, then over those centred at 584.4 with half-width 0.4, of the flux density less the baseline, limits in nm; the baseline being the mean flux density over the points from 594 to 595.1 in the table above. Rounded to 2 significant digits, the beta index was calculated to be 1.5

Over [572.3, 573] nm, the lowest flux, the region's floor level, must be 14.55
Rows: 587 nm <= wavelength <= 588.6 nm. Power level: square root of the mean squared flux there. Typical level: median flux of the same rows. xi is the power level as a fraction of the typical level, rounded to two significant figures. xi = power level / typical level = 0.99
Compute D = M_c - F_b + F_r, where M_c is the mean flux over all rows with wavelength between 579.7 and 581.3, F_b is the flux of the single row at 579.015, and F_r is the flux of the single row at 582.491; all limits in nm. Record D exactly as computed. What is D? 14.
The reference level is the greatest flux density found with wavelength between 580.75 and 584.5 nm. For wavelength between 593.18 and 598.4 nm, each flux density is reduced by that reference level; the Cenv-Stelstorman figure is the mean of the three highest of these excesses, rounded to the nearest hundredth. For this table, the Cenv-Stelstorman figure -1.22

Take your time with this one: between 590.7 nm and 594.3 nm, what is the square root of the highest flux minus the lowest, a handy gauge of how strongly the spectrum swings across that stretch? 1.6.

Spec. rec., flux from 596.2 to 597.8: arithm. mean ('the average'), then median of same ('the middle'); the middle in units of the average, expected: 0.99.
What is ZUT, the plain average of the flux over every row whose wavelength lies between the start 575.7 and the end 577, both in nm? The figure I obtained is 17.8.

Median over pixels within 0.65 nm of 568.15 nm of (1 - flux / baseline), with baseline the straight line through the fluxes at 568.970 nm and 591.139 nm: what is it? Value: 0.15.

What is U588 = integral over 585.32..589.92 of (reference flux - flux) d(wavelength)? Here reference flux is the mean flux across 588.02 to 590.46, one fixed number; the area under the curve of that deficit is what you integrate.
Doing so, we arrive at -1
